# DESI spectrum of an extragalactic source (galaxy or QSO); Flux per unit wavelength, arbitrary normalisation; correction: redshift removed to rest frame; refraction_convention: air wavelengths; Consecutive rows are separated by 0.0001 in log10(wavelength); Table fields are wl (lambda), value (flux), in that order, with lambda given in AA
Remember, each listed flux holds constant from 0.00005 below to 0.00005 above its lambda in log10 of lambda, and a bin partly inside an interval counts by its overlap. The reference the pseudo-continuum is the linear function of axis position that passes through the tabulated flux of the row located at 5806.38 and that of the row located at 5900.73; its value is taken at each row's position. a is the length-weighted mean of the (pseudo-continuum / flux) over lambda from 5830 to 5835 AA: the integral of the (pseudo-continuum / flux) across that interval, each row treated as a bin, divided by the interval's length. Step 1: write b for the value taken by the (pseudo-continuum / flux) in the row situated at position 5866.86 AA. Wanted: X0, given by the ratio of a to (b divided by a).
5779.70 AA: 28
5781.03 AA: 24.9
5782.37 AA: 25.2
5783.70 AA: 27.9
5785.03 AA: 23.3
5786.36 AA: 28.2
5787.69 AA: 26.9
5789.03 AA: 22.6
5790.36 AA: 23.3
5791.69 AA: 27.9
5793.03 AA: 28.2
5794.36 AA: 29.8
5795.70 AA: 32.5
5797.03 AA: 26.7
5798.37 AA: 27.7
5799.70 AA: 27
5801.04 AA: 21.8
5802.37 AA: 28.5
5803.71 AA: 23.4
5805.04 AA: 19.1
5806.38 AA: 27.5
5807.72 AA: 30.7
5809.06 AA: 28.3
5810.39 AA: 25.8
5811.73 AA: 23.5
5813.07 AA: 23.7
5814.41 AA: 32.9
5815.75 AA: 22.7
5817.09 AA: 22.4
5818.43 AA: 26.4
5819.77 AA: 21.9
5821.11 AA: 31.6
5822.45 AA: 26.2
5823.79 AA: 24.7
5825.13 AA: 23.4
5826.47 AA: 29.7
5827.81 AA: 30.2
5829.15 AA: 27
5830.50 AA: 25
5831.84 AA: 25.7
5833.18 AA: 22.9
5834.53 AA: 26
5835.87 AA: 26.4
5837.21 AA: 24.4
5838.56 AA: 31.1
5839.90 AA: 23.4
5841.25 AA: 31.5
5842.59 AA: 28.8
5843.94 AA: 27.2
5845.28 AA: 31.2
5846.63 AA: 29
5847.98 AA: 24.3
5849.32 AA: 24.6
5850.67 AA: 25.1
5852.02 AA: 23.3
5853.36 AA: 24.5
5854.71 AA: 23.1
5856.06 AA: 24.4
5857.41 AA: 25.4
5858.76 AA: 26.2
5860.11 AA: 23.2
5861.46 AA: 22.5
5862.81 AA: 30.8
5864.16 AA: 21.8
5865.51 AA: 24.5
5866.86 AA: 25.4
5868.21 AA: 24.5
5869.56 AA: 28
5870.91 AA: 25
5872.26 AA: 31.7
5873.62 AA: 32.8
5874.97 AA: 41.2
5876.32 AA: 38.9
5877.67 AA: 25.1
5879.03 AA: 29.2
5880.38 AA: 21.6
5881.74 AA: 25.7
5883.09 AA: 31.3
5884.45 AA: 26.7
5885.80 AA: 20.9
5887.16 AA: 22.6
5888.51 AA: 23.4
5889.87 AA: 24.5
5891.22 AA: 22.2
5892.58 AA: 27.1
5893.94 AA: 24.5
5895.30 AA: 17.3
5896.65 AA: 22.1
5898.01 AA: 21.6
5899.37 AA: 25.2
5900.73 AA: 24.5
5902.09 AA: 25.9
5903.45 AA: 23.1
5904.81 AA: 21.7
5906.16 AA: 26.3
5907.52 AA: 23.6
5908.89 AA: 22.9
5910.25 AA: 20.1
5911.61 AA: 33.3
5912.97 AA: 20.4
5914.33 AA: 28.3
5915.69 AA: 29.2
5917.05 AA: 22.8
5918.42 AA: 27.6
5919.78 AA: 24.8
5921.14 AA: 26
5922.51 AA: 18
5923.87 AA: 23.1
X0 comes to 1.15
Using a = 1.08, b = 1.01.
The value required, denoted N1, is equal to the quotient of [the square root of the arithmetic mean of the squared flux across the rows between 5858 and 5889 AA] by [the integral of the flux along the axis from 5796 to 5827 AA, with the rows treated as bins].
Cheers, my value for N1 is 0.0343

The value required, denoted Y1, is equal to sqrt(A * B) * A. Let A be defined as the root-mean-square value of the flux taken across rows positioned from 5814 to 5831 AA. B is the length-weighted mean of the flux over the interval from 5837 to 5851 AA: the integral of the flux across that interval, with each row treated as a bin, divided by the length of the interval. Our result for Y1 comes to 723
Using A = 26.7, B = 27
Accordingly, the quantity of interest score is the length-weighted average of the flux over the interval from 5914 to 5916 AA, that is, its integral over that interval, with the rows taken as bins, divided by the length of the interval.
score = 28.8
